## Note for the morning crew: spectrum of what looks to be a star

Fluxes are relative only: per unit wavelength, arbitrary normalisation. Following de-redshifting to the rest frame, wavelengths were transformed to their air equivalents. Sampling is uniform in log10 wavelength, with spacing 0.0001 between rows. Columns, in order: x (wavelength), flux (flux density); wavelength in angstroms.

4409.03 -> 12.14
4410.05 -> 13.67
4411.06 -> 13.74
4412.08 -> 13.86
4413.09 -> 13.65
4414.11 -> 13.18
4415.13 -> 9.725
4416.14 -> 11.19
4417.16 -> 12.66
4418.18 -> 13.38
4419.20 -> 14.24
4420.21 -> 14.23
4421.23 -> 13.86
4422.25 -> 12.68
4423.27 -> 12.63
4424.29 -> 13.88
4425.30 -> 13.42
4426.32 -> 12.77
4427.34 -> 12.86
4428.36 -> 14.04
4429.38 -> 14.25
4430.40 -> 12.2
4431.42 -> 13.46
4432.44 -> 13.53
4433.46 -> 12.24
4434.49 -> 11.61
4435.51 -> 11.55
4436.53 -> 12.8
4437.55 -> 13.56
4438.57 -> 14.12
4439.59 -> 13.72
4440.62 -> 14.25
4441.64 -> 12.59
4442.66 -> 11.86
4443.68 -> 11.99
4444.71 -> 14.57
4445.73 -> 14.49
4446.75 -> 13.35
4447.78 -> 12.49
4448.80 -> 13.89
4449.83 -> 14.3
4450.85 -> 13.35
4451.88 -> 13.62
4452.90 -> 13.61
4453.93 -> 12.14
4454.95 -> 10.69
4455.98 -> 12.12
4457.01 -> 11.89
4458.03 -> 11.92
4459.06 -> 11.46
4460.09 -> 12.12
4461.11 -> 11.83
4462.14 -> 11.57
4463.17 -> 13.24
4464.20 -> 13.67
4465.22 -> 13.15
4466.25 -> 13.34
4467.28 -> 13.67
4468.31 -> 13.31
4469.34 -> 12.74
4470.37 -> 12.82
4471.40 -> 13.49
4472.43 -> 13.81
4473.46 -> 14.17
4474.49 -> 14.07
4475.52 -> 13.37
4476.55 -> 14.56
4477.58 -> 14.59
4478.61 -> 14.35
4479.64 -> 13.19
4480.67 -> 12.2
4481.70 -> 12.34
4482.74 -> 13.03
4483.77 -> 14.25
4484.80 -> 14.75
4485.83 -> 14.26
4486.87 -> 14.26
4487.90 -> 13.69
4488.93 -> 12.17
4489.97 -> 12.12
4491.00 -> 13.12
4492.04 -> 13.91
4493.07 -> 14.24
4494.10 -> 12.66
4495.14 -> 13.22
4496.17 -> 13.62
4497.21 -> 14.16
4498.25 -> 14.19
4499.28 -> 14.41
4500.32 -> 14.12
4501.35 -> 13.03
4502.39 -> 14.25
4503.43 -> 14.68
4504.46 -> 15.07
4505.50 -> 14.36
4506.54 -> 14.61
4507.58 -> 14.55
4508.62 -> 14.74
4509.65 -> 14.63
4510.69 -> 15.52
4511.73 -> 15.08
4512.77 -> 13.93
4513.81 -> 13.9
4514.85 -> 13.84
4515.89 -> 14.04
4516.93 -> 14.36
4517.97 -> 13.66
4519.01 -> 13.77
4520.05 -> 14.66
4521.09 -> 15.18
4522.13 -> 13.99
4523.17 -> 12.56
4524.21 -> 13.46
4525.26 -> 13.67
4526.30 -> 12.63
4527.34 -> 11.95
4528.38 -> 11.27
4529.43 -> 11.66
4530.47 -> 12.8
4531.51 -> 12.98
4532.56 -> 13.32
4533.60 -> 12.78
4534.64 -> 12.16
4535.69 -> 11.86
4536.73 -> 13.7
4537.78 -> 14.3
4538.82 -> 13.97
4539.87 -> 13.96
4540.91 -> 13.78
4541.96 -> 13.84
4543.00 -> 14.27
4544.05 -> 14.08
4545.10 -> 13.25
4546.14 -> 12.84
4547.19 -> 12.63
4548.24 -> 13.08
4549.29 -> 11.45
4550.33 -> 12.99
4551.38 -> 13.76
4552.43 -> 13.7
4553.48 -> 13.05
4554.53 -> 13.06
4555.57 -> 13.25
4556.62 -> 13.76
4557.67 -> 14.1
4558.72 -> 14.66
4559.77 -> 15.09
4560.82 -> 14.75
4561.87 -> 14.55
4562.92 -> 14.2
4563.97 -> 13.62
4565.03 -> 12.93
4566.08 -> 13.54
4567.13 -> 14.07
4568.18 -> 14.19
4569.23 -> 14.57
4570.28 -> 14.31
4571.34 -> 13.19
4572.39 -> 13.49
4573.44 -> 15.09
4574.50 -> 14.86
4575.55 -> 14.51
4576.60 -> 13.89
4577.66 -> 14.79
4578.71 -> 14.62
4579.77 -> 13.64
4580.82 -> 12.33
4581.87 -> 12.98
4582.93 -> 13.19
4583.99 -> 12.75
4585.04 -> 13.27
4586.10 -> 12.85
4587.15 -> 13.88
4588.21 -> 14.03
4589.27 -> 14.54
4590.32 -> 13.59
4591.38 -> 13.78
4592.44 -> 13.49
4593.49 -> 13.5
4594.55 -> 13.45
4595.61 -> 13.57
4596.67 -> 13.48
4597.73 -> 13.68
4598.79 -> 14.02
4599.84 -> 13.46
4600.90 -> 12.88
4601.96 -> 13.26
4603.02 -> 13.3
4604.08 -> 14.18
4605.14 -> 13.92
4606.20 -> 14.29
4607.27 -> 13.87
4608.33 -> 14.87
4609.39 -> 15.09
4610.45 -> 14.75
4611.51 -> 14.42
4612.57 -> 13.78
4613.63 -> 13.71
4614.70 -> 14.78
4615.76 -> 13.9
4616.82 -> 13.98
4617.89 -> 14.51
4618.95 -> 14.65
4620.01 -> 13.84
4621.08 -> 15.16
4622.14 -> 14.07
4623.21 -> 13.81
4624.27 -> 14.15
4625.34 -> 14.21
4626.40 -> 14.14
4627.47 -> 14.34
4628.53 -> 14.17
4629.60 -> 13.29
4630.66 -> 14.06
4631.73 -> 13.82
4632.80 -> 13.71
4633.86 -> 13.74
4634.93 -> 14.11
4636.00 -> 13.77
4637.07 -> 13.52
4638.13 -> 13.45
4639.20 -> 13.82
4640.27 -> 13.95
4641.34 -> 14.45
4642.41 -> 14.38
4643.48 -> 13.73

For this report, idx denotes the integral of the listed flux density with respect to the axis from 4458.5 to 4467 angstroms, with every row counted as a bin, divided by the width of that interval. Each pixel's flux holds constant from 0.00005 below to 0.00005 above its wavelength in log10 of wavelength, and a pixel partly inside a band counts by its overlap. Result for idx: 12.6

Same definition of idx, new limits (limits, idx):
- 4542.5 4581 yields 13.8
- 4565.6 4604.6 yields 13.7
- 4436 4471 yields 12.9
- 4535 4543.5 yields 13.7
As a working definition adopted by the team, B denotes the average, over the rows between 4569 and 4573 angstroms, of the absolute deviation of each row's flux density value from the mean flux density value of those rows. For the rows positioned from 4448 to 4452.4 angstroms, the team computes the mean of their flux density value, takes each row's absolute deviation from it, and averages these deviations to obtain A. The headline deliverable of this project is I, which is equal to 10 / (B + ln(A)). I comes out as -16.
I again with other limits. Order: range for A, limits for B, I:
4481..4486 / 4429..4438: 16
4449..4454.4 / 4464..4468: -23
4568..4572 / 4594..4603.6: -16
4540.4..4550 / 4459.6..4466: 29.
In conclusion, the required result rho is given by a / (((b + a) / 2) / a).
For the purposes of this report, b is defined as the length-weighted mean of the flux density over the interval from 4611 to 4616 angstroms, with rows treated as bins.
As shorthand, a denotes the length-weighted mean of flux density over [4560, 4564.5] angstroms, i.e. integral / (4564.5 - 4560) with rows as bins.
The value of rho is 14.4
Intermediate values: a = 14.3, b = 14.1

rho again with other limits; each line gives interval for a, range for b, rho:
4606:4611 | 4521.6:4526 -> 15.2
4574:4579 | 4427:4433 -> 15.1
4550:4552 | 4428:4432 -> 13.4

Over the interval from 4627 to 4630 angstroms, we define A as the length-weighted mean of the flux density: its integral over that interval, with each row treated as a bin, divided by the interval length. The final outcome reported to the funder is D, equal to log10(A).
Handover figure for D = 1.14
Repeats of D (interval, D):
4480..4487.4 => 1.13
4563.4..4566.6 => 1.13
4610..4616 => 1.15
